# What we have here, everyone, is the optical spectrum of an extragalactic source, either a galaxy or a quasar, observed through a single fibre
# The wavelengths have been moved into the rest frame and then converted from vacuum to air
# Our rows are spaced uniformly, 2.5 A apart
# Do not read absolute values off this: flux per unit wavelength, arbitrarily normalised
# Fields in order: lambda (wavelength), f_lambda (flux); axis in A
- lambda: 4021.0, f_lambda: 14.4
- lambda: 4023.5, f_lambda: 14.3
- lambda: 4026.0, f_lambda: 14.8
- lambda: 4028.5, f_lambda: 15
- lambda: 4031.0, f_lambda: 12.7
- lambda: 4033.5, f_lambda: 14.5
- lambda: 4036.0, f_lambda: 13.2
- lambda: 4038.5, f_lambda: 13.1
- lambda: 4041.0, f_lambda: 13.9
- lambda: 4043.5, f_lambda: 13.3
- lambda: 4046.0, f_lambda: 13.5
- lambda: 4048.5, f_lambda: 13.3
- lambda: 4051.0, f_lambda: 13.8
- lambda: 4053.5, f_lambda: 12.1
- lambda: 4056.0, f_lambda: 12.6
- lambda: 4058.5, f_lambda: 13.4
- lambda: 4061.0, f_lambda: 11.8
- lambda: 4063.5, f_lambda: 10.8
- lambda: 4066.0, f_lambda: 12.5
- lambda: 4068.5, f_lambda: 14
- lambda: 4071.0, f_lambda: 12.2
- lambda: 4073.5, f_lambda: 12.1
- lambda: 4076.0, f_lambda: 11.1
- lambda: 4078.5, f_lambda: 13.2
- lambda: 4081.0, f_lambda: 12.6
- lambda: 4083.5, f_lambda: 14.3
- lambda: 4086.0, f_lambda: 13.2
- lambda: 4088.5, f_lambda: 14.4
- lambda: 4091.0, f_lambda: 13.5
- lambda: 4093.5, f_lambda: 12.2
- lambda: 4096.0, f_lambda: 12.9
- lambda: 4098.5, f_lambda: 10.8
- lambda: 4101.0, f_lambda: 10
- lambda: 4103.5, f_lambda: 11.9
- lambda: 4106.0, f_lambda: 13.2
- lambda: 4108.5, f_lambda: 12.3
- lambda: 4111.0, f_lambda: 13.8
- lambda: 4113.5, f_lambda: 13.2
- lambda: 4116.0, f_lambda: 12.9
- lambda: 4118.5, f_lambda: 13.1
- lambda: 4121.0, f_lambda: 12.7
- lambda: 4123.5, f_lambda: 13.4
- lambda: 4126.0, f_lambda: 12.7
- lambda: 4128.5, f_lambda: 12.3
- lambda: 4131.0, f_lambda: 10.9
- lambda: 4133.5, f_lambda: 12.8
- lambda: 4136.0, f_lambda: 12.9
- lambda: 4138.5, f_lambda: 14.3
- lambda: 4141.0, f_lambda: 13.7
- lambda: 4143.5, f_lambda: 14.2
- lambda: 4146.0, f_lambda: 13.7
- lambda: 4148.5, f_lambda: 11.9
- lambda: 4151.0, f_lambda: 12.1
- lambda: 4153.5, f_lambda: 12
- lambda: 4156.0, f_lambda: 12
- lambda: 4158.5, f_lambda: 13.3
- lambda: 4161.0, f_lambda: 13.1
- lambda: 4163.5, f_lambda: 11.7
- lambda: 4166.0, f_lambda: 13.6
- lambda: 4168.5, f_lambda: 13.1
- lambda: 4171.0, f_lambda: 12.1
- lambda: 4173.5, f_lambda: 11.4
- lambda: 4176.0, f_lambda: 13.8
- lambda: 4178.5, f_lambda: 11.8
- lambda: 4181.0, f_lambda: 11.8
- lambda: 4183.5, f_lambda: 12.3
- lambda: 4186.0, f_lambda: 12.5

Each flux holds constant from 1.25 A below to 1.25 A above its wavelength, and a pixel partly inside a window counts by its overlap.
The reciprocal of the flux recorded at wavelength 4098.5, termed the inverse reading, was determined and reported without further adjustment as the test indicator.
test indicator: 0.093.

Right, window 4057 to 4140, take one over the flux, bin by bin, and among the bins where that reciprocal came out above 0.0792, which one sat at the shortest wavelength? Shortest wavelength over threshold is 4061.0 A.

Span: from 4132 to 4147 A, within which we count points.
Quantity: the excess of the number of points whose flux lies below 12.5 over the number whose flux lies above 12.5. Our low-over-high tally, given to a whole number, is -6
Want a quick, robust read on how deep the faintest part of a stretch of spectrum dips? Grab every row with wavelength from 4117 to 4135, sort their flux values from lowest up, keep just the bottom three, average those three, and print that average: 12.0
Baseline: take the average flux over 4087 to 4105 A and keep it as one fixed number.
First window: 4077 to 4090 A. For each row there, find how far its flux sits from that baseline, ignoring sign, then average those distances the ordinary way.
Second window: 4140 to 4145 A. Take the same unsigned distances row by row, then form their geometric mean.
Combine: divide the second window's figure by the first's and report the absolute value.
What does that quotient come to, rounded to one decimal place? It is 1.3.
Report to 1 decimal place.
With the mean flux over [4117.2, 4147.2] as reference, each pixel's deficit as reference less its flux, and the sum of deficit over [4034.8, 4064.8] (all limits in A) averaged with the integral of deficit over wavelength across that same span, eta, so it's 3.3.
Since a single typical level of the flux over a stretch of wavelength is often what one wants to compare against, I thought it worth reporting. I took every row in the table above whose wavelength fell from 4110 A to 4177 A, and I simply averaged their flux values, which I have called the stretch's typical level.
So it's 12.8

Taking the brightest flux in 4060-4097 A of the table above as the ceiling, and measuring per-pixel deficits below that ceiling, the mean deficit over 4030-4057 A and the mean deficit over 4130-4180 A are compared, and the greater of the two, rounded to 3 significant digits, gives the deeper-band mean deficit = 1.68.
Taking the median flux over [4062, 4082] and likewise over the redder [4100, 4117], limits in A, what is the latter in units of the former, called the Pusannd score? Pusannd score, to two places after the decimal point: 1.04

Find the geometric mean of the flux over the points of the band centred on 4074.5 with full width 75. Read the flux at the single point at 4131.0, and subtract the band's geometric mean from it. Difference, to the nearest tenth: -1.8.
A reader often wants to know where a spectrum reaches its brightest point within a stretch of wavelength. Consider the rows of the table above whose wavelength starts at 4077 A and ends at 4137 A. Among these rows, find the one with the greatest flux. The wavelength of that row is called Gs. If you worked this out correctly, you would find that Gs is 4088.5 A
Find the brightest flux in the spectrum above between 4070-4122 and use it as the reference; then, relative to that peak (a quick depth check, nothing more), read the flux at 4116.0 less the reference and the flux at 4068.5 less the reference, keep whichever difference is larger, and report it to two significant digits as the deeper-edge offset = -0.40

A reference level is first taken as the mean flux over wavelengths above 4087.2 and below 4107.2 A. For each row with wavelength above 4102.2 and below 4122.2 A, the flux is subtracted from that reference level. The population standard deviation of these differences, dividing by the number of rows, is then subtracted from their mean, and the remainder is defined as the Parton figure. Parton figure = -1.1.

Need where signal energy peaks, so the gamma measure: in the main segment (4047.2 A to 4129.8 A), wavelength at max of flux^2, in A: 4088.5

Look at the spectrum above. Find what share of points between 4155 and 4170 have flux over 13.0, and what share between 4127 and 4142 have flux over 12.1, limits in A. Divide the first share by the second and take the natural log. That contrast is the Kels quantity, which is -0.22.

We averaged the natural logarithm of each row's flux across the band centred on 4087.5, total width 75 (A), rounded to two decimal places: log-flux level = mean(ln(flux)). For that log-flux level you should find 2.54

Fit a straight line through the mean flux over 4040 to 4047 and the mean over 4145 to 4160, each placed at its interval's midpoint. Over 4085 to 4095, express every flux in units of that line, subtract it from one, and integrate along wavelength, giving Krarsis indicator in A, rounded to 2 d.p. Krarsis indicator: -0.16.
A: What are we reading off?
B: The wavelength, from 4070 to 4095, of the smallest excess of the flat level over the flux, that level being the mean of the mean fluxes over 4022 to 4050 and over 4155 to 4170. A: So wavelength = 4088.5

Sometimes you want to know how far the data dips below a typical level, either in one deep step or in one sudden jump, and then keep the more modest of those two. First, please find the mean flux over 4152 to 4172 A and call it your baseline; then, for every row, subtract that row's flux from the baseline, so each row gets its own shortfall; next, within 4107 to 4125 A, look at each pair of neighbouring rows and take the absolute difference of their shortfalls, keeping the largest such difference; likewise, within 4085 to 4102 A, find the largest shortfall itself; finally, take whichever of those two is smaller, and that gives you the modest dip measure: 1.5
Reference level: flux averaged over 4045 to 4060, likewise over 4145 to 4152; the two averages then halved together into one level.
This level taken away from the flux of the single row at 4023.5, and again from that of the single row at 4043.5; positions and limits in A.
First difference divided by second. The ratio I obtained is 3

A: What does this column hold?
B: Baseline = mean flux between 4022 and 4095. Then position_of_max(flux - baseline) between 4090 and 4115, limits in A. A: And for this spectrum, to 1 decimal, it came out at 4111.0 A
